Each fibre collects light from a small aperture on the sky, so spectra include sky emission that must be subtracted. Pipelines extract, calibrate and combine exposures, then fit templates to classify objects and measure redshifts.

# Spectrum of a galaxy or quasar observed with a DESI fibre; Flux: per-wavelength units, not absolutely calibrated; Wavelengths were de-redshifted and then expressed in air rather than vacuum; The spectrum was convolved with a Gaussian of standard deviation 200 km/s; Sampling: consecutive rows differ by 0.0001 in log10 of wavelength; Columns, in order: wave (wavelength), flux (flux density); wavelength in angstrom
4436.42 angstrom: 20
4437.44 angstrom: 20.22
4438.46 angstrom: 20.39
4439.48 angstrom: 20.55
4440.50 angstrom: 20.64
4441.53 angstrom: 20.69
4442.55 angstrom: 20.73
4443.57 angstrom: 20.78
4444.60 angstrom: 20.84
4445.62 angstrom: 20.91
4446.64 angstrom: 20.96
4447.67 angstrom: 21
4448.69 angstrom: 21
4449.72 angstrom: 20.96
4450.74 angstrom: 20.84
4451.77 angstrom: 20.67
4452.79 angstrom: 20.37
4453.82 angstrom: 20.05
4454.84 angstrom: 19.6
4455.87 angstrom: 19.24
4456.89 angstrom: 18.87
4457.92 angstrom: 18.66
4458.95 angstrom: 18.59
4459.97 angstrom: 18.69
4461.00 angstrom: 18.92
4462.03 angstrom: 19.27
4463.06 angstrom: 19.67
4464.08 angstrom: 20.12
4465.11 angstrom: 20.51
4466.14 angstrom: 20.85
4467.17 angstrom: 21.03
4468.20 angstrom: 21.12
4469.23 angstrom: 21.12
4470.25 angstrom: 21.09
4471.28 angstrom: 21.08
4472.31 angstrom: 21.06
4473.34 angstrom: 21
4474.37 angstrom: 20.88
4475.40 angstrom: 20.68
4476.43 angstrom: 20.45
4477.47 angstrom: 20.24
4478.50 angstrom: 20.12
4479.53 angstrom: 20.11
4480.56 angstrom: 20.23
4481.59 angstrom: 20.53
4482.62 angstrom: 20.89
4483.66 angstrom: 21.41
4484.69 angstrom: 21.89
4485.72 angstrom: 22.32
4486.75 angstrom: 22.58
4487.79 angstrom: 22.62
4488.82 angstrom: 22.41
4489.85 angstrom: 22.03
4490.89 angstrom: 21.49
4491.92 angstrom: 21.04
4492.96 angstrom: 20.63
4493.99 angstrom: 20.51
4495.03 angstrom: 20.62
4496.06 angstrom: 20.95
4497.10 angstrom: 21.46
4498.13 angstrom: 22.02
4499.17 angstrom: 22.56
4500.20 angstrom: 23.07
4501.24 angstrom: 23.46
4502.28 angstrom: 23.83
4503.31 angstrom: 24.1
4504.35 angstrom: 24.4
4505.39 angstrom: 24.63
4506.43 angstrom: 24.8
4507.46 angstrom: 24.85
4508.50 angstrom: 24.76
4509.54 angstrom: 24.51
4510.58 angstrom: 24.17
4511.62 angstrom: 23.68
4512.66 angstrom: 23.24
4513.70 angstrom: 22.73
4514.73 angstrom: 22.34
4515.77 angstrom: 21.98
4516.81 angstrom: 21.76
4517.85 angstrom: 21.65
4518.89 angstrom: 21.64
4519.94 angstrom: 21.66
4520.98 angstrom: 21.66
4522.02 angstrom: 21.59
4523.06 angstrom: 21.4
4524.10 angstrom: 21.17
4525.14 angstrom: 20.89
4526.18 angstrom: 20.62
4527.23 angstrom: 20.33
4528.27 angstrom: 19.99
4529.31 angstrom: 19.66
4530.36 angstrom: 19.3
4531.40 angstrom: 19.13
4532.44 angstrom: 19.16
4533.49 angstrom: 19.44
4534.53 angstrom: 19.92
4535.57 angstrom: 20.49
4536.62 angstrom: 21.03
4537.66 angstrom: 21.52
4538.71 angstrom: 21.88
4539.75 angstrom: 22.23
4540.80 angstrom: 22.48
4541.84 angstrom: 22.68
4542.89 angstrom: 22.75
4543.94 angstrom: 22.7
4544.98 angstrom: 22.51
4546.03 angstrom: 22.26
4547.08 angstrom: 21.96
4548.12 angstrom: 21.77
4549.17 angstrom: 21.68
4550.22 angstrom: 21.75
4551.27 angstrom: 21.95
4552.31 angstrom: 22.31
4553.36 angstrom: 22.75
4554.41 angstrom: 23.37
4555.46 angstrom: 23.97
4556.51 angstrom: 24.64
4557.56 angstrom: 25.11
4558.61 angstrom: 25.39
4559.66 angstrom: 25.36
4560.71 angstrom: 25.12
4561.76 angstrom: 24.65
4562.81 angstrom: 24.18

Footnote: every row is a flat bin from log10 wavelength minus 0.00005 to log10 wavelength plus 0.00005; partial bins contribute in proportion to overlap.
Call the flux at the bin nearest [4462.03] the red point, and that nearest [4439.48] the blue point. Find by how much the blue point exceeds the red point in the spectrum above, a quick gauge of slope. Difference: 1.3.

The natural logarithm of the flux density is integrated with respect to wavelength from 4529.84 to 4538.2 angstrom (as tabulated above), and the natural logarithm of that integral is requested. 3.22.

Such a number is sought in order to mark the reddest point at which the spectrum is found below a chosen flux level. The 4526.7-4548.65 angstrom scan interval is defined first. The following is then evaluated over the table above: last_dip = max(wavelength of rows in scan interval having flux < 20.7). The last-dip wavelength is 4535.57 angstrom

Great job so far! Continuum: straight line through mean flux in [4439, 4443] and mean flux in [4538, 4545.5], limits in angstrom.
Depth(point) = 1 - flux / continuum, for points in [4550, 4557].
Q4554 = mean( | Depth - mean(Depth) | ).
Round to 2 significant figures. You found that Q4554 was 0.038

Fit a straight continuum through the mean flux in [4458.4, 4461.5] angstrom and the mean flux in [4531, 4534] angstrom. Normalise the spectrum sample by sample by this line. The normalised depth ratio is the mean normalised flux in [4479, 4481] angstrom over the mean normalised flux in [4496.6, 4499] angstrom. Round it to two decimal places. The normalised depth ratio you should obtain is 0.93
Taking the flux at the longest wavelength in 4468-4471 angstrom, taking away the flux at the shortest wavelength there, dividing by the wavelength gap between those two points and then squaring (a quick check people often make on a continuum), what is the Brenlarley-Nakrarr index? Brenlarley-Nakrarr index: 0.000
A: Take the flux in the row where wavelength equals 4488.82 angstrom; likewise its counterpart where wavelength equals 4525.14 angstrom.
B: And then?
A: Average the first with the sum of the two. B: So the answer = 33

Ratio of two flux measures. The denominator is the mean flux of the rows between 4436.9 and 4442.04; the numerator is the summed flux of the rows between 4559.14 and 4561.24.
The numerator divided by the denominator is 2.5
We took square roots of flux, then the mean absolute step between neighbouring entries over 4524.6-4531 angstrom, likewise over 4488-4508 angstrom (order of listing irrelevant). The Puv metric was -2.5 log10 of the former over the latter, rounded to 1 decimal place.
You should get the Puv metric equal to 0.0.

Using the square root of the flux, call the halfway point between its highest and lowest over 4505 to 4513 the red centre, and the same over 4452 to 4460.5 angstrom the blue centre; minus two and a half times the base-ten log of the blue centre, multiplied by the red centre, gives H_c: -7.9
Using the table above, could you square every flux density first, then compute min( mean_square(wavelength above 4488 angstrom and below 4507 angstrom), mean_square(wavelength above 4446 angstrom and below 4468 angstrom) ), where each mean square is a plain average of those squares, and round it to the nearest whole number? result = 401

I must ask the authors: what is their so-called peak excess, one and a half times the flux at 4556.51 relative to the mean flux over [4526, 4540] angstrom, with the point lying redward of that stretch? 1.82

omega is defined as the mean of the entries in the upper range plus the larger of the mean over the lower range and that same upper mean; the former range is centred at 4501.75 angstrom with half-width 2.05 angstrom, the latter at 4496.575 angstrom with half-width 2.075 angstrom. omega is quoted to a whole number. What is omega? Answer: 47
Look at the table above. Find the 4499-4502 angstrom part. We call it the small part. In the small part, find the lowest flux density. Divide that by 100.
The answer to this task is 0.226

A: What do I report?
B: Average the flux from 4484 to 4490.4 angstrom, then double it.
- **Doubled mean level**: 44.6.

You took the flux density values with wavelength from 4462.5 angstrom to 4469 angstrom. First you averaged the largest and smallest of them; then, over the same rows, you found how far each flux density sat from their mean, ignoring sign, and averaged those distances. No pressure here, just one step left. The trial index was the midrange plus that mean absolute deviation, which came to 20.8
